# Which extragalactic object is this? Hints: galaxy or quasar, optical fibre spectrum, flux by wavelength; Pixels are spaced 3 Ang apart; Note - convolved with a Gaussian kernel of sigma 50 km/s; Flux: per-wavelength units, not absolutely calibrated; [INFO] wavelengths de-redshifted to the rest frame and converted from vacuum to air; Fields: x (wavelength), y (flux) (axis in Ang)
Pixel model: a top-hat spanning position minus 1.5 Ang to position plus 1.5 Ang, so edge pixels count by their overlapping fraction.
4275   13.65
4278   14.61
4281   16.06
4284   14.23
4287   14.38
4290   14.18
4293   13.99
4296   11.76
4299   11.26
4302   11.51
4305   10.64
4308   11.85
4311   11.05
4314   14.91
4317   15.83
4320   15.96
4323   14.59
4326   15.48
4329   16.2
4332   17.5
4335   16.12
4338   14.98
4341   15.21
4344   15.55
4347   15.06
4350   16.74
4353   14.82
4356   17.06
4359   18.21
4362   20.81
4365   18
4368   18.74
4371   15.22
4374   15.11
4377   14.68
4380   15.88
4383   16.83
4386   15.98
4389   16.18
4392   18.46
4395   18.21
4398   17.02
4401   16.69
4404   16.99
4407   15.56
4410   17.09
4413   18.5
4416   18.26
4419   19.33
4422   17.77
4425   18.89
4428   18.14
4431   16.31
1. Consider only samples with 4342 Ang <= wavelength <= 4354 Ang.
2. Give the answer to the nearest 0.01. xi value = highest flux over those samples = 16.74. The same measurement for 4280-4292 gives 16.06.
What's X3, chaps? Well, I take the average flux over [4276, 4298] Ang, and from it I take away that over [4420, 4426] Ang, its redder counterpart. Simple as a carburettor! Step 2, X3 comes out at -4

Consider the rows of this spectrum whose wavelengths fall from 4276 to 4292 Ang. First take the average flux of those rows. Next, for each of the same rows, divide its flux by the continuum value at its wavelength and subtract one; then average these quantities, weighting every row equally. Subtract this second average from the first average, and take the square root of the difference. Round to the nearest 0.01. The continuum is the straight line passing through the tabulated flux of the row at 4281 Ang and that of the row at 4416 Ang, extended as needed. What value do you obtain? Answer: 3.84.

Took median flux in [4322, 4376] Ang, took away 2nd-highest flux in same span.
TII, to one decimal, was -2.9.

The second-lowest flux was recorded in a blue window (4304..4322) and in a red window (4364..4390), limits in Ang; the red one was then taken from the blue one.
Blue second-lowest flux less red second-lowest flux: -4.1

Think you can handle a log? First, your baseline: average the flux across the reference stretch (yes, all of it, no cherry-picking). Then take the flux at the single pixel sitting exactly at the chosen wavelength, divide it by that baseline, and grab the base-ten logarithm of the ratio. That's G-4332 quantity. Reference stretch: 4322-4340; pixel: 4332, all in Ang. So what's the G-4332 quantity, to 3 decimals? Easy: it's 0.044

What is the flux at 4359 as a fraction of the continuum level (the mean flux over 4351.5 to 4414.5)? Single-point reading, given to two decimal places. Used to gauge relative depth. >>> 1.07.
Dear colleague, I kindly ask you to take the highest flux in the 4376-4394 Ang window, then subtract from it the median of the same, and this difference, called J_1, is 2.4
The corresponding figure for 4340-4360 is 2.7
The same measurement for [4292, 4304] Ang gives 2.4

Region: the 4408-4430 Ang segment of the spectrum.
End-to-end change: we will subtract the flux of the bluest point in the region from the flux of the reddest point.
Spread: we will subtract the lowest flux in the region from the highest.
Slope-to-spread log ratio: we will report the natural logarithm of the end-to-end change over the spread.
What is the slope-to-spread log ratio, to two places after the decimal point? -0.76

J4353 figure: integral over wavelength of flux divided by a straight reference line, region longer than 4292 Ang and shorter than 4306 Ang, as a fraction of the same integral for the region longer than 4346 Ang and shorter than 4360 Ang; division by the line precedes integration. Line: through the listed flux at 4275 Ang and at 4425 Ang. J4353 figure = 0.82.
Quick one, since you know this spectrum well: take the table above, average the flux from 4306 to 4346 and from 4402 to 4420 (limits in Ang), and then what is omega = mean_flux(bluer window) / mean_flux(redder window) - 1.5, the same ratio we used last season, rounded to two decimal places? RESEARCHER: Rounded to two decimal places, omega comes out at -0.65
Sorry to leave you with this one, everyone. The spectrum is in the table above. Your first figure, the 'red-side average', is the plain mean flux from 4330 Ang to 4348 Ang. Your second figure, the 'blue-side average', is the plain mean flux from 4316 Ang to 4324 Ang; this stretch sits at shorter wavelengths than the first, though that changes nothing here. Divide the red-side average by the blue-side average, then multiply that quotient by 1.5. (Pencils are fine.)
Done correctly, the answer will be 1.53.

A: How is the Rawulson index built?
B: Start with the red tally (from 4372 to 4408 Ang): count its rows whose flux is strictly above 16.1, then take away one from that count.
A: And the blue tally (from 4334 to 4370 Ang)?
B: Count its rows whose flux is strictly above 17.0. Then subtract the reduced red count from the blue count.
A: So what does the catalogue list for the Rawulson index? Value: -1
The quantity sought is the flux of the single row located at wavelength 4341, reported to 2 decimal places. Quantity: 15.21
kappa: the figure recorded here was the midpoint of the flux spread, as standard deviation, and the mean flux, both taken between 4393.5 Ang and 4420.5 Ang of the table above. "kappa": 9.3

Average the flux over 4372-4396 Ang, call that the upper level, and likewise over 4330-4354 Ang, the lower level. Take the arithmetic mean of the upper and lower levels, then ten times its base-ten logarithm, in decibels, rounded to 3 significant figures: 12.1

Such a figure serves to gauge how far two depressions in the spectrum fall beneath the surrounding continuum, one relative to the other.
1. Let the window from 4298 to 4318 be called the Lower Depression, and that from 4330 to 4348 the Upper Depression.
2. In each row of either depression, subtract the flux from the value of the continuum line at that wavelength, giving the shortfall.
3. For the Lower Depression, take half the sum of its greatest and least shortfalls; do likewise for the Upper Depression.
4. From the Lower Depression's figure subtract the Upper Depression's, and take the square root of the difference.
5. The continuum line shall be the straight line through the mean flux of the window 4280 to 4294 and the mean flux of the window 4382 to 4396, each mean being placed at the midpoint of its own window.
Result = 1.5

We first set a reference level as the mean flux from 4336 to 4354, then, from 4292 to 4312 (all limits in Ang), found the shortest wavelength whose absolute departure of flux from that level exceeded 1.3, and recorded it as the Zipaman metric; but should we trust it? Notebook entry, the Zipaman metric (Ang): 4293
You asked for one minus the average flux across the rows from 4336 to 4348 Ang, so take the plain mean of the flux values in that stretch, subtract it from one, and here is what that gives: -14.2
